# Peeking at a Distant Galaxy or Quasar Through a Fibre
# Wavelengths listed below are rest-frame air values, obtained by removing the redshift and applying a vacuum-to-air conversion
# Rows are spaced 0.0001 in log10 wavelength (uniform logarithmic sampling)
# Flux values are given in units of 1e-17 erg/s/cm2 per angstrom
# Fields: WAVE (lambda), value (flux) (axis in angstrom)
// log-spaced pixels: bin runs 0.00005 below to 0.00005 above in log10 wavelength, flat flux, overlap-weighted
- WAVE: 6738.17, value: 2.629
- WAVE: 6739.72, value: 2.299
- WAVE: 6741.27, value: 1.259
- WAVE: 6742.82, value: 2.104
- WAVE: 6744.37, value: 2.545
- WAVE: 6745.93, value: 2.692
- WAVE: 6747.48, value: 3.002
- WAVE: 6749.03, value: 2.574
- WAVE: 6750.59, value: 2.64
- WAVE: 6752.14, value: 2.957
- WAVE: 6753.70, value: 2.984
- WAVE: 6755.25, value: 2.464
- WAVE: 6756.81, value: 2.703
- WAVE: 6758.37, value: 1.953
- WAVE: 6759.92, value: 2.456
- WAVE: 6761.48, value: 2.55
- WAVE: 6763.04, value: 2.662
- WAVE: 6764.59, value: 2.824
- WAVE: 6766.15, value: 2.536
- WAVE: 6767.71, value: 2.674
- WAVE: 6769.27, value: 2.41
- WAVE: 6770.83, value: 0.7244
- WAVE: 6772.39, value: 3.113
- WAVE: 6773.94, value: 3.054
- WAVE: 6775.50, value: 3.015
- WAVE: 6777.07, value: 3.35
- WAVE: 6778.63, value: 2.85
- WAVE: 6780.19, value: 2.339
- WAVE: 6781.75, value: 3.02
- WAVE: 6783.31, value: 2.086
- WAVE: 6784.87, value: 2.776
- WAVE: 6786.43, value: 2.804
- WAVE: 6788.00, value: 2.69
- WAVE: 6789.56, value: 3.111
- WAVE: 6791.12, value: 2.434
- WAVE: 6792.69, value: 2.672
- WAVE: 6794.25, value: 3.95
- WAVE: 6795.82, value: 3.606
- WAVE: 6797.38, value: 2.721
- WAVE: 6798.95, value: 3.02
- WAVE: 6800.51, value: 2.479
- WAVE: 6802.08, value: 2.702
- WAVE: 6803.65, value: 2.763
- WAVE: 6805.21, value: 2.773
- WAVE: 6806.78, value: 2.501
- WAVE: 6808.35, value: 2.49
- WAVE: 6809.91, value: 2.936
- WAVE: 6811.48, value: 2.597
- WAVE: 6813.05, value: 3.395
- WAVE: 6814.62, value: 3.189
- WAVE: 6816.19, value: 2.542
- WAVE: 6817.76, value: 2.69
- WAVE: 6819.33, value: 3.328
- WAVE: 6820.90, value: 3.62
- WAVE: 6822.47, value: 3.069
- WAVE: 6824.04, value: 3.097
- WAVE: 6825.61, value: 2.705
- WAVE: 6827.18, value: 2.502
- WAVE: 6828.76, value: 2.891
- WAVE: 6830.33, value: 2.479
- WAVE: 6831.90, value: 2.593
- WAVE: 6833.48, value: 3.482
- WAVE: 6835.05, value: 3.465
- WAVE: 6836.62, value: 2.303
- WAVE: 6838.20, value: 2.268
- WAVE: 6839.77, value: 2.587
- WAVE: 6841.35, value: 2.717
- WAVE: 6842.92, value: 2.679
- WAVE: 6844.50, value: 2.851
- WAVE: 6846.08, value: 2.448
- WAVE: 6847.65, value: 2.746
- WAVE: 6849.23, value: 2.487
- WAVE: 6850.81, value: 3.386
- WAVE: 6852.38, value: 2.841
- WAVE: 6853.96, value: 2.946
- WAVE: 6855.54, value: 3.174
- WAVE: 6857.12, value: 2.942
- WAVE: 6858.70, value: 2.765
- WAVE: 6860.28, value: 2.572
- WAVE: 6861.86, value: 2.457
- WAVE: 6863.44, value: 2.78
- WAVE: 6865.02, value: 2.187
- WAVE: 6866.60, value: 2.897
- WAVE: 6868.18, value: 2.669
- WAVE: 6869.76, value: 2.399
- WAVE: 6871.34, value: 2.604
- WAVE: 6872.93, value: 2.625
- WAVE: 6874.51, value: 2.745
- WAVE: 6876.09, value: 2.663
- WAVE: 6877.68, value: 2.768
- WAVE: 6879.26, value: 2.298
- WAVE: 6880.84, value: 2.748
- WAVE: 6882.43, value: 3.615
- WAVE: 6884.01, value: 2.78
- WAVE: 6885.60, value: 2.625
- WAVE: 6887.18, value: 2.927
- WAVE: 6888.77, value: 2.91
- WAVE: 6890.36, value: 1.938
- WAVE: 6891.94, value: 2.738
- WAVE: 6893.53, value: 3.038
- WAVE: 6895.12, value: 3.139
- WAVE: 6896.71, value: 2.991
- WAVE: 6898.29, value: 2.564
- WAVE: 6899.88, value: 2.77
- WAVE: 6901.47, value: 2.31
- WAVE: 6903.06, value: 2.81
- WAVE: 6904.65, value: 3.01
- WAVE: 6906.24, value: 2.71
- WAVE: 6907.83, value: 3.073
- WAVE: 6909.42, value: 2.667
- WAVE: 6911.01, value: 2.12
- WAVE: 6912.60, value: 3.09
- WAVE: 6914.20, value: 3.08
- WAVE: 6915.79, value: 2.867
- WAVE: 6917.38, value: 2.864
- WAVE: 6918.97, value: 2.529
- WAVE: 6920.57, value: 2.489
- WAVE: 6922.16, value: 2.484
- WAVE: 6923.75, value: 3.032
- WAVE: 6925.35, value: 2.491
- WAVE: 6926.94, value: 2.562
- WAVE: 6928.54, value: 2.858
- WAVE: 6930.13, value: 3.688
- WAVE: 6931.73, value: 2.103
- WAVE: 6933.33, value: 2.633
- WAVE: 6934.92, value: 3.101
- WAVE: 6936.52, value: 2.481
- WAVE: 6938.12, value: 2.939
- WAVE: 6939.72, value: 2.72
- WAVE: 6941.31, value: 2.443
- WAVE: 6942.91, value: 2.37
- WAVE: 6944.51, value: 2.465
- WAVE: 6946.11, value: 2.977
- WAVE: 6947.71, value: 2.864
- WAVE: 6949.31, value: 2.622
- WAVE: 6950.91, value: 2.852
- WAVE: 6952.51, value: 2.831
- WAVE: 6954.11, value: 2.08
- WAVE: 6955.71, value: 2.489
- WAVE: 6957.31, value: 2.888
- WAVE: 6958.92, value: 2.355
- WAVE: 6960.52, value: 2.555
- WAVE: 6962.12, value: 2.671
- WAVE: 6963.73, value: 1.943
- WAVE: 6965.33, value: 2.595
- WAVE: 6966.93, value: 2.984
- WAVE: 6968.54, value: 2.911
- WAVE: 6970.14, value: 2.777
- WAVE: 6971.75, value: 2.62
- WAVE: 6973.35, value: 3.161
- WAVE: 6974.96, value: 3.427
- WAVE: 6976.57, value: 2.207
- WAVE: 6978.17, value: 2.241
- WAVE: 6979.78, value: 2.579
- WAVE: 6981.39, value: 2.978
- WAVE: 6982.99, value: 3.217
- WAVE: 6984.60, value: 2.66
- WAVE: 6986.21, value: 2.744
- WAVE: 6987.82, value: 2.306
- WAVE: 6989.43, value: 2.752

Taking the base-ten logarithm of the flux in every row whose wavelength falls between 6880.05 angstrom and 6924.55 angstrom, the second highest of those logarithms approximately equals 0.497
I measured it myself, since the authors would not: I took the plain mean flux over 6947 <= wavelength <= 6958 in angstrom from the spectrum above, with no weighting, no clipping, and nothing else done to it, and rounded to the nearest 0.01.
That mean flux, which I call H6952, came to 2.66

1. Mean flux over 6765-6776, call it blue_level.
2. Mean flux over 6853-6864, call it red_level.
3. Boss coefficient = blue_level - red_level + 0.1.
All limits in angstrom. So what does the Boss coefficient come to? -0.20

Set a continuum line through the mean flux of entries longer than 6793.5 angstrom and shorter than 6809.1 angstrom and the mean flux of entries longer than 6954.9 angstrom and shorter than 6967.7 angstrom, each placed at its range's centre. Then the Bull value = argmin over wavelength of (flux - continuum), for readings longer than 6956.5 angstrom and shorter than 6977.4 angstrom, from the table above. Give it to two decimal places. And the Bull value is 6963.73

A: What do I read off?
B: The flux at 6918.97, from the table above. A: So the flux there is 2.529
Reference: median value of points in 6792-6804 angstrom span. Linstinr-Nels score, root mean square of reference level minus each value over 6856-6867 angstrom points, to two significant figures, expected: 0.26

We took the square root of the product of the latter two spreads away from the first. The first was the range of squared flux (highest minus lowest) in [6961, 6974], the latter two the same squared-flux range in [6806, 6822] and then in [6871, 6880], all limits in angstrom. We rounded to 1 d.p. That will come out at 2.2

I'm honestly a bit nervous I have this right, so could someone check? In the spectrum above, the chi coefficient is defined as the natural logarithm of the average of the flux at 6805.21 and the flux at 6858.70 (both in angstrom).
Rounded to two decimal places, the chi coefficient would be 1.02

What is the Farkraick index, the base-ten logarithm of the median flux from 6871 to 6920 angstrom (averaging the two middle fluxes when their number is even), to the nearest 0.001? 0.442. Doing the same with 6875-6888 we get 0.441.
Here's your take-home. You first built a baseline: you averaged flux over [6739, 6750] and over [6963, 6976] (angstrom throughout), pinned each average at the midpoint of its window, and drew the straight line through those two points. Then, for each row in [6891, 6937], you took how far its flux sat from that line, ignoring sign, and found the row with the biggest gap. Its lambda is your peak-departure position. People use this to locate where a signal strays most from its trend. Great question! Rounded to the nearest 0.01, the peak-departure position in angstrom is 6930.13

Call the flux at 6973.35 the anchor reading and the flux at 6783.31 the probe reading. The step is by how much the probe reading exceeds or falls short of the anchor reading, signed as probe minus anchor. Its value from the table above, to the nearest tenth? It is -1.1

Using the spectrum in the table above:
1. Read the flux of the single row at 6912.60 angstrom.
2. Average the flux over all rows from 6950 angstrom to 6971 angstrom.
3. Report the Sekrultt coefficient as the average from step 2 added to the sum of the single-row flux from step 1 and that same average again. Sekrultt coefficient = 8.3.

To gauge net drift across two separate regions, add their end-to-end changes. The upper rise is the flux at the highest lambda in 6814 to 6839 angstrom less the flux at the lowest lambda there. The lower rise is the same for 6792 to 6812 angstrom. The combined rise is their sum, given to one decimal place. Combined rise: -1.0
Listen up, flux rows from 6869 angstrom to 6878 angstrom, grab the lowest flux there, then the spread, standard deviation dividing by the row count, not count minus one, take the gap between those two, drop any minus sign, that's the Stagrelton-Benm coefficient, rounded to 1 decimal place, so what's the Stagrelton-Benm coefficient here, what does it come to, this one 2.3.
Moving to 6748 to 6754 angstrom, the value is 2.4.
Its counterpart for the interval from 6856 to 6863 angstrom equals 2.3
